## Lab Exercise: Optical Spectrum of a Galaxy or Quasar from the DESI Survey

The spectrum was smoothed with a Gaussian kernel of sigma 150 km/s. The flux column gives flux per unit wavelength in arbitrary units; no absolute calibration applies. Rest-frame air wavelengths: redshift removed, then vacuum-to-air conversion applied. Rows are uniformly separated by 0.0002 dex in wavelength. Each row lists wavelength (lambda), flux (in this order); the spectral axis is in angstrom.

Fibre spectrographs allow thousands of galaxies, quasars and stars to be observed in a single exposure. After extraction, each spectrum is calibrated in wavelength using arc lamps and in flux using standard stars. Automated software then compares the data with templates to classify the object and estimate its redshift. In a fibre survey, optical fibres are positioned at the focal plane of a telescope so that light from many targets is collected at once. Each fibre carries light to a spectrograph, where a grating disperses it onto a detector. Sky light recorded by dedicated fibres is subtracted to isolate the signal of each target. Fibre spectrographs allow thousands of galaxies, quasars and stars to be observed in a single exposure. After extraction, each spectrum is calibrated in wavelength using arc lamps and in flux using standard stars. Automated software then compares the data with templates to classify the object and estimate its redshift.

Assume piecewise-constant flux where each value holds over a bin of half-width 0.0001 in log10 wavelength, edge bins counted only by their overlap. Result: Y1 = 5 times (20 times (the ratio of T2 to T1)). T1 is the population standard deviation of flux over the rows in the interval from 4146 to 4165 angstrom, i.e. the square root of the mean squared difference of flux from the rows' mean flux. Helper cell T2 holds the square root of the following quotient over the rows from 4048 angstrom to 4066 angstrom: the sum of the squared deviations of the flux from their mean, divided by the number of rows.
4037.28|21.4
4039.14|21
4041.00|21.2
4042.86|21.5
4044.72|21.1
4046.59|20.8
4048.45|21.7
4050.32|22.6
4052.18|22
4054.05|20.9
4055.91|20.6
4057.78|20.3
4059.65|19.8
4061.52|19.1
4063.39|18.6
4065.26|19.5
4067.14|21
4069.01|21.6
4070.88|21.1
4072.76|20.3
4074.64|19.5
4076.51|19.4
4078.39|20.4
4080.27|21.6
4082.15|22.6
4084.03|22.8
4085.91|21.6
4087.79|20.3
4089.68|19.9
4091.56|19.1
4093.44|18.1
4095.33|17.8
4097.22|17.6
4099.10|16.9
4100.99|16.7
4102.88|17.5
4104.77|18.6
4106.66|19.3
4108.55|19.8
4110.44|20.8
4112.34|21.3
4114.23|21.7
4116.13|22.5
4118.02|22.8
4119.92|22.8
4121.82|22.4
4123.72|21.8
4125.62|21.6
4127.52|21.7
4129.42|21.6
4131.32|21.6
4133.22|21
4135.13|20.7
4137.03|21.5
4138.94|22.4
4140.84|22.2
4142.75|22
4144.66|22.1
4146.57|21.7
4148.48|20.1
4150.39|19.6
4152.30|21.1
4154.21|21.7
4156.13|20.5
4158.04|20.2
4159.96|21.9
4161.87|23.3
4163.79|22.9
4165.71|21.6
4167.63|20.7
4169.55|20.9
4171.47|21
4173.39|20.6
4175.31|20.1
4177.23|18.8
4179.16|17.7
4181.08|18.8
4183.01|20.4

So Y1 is 107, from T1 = 1.2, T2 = 1.24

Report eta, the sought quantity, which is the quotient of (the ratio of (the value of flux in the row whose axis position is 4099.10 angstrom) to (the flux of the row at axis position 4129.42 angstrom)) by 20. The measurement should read 0.0391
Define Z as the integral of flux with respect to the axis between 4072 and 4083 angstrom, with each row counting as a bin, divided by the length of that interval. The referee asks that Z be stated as 20.6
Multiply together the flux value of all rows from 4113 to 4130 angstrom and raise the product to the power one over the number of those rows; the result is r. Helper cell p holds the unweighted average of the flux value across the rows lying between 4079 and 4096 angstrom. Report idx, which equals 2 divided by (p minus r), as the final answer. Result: -1.2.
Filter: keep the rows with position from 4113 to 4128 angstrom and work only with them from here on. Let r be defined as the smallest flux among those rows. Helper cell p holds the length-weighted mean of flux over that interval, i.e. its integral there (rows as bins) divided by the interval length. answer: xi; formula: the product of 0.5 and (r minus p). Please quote -0.3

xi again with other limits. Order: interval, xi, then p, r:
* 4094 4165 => -2.1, 20.8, 16.7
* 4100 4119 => -1.7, 20.1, 16.7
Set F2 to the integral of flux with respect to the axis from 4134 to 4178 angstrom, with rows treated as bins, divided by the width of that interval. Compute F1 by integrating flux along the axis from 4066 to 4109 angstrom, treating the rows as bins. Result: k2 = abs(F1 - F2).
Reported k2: 826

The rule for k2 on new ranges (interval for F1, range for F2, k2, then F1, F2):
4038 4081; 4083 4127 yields 869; 889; 20.2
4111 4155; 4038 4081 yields 931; 952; 20.7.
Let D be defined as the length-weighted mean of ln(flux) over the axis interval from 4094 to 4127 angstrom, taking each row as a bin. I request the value 2.99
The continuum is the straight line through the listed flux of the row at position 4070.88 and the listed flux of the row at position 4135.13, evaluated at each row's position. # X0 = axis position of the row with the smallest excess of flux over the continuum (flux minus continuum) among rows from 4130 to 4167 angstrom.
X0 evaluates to 4150.39 angstrom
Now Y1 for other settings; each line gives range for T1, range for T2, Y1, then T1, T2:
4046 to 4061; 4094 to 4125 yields 249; 0.9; 2.18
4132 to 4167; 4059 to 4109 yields 167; 1.0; 1.60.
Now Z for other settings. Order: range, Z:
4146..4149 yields 20.9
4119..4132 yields 21.9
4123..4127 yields 21.7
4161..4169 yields 22.0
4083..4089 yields 21.5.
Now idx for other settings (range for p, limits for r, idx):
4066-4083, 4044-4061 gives -8.3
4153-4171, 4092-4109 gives 0.6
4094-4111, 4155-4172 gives -0.6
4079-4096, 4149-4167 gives -2.1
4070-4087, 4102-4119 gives 3.2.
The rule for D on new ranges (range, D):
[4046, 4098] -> 3.01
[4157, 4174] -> 3.07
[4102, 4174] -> 3.06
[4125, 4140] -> 3.07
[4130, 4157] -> 3.06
